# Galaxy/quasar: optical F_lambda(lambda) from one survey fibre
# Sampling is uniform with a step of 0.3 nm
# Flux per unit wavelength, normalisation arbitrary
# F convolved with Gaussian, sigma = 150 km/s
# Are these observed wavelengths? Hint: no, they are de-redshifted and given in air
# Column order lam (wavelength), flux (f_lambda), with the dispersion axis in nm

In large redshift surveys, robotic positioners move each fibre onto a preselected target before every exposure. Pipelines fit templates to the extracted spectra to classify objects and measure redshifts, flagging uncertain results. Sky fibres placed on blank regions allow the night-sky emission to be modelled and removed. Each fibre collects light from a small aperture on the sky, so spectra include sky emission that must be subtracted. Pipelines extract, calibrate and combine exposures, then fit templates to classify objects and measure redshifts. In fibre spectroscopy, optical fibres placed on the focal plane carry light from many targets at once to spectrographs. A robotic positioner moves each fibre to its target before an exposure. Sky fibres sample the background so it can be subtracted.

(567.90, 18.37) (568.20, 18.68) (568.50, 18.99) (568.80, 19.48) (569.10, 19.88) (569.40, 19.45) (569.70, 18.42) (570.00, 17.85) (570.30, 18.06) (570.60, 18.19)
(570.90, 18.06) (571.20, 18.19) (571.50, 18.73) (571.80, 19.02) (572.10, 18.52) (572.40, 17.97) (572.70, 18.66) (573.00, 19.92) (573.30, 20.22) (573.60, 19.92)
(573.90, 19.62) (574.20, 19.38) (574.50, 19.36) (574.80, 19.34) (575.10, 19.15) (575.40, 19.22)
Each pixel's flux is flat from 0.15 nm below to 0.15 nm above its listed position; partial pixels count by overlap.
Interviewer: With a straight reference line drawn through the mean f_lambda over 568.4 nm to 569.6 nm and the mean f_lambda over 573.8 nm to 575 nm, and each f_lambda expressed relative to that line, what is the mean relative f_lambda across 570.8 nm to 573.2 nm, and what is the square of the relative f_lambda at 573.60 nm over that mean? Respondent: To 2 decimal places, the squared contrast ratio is 1.14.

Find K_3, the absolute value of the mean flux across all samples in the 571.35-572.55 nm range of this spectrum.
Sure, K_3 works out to 18.6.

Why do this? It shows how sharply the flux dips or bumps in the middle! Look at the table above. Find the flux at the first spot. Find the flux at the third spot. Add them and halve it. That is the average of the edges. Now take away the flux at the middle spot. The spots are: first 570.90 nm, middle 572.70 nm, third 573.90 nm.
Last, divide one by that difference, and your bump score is 5.6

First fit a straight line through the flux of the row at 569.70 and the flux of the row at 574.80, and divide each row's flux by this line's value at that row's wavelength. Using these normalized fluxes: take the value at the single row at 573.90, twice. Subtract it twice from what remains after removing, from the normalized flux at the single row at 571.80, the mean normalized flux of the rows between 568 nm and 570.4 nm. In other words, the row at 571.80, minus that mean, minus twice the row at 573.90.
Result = -2.06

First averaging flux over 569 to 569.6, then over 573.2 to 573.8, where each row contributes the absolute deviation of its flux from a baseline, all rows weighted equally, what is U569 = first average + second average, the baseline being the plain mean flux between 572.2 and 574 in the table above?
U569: 1.0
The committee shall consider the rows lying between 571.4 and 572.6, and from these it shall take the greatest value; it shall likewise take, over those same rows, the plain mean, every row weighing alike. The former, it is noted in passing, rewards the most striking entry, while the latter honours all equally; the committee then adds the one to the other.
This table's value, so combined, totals 37.6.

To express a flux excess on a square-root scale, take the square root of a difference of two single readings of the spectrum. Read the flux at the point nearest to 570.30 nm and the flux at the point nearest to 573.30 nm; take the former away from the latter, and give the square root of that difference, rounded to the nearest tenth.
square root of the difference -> 1.5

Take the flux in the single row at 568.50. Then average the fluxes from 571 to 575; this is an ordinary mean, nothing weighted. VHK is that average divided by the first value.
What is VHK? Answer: 1.01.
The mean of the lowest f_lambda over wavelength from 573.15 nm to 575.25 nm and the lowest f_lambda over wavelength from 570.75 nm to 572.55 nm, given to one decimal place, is 18.6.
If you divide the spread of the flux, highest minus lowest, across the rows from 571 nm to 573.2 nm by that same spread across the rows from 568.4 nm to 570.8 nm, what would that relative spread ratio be 0.96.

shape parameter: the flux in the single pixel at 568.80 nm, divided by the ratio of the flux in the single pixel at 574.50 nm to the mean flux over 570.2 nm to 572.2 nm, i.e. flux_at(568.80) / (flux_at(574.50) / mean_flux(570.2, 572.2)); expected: 18.5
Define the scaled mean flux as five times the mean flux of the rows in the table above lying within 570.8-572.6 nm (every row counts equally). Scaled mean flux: 92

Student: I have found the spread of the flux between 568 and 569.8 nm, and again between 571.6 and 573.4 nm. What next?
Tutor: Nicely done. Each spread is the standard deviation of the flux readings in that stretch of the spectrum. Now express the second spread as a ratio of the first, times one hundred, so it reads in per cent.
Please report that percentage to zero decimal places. 157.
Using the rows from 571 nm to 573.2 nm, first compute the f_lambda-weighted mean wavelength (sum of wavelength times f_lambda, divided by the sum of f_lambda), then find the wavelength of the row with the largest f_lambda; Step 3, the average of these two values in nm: 572.55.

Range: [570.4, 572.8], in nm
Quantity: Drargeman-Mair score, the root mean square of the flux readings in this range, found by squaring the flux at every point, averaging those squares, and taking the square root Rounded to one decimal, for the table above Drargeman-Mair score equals 18.4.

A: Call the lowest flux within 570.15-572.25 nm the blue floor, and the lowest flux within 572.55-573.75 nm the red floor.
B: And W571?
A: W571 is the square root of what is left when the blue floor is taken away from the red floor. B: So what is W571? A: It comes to 0.8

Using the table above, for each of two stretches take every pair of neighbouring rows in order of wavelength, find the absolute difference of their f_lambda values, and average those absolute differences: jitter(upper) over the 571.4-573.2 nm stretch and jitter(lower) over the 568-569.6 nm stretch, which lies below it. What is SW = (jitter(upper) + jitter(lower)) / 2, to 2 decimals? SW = 0.53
